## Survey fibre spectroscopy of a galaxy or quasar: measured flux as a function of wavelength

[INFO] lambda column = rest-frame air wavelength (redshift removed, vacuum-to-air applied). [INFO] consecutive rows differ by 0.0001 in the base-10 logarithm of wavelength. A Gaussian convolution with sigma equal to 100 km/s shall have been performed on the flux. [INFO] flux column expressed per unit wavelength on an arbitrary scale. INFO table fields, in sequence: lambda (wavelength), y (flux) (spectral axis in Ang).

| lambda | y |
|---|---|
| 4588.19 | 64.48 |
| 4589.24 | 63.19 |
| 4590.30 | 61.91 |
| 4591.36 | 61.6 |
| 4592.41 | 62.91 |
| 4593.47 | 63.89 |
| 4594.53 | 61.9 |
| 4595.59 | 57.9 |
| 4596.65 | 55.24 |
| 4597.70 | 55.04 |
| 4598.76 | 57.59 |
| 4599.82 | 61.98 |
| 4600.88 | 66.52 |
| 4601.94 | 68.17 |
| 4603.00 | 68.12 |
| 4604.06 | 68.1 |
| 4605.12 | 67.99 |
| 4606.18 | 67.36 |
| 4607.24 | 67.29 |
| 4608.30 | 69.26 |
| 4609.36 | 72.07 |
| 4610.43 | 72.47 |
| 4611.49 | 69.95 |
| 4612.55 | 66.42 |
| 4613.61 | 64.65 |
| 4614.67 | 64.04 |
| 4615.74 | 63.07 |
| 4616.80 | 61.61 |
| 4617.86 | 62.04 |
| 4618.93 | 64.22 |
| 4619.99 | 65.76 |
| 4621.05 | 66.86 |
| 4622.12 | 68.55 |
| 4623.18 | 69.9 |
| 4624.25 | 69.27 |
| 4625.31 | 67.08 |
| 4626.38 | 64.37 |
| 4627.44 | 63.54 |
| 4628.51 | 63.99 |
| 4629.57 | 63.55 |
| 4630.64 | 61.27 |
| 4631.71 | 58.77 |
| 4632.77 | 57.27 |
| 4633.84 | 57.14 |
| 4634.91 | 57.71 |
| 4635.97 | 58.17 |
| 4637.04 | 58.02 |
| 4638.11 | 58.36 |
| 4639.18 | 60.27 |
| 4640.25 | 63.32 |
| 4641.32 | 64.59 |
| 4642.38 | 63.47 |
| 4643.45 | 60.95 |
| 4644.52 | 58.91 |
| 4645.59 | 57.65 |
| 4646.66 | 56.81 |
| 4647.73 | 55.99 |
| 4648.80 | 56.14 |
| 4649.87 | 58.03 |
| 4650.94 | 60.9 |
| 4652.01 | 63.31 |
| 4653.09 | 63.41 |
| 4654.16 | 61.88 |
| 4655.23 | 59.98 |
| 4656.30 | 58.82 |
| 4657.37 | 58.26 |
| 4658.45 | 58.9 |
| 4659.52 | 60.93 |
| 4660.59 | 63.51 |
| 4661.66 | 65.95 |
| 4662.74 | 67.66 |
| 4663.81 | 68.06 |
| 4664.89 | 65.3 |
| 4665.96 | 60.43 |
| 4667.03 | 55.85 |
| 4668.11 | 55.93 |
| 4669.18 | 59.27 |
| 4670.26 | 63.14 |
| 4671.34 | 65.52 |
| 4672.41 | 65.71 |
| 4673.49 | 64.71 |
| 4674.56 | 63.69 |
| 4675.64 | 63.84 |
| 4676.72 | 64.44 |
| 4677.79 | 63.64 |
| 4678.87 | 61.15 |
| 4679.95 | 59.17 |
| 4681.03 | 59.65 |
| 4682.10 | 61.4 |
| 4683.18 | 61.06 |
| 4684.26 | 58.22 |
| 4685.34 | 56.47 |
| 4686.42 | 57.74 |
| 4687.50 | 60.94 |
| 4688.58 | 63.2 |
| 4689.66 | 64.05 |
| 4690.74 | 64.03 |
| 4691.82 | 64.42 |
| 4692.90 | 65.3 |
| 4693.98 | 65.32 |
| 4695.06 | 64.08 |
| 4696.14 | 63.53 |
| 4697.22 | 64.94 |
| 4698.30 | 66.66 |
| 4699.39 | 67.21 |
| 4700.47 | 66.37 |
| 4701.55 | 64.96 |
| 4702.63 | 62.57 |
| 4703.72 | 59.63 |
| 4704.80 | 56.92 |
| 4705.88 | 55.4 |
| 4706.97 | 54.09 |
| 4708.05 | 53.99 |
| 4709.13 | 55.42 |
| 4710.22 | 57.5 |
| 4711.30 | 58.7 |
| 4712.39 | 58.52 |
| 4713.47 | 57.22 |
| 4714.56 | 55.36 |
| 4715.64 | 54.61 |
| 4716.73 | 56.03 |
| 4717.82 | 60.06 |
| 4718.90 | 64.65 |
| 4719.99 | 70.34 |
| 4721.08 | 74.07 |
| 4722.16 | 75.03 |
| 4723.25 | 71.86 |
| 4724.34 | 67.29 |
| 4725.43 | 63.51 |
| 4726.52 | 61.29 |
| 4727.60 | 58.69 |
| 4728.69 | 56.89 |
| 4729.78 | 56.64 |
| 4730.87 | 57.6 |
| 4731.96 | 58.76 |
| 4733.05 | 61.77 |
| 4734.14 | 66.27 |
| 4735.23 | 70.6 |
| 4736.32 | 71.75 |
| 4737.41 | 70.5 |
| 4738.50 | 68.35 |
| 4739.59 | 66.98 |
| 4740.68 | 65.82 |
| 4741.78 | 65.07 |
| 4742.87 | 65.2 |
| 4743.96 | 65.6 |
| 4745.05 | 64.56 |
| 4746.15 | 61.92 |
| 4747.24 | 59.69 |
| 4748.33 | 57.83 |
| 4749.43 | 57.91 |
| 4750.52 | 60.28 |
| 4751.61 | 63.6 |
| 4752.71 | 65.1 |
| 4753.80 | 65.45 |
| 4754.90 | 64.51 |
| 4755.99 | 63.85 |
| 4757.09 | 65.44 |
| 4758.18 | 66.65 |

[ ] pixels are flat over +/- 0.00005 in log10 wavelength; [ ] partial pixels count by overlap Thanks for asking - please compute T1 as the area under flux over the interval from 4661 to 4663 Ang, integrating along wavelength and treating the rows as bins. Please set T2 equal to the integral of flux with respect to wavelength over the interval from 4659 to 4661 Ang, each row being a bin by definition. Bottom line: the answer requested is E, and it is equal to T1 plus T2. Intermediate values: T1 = 133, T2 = 124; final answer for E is 257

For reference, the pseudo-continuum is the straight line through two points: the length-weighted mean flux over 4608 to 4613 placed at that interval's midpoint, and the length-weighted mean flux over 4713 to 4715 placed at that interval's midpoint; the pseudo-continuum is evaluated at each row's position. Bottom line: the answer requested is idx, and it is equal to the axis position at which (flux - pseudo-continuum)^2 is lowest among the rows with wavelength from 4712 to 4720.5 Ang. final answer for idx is 4716.73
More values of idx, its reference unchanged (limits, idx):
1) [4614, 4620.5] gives 4619.99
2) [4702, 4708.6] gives 4704.80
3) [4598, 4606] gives 4605.12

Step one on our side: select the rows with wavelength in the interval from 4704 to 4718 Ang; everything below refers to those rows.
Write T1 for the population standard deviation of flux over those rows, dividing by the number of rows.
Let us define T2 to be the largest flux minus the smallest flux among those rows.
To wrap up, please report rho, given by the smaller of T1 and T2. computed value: 1.8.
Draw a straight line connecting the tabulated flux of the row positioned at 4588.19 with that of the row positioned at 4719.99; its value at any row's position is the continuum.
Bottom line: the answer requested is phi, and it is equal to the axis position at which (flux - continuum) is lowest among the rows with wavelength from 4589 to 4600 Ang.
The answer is 4597.70 Ang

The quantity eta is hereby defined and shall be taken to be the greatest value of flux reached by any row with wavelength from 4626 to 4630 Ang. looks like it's 64.37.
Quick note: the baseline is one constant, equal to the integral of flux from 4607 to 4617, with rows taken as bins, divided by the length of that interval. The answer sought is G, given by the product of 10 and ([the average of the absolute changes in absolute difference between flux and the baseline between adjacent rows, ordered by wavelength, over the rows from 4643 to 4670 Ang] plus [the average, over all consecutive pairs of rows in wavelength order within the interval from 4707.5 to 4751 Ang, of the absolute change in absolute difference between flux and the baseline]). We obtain 35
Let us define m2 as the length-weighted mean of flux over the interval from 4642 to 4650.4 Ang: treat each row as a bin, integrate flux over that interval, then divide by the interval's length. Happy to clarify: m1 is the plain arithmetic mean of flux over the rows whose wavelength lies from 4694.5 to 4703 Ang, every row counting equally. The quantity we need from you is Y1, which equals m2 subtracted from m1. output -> 6.6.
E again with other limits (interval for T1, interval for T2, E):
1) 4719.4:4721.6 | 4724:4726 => 288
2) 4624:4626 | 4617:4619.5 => 293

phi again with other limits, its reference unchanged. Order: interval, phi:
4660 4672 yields 4667.03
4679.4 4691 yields 4685.34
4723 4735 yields 4729.78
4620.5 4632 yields 4631.71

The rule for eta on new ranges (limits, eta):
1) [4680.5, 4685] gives 61.4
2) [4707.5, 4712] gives 58.7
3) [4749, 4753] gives 65.1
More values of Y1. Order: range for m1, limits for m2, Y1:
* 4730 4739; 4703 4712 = 9.1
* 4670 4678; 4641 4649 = 5.0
